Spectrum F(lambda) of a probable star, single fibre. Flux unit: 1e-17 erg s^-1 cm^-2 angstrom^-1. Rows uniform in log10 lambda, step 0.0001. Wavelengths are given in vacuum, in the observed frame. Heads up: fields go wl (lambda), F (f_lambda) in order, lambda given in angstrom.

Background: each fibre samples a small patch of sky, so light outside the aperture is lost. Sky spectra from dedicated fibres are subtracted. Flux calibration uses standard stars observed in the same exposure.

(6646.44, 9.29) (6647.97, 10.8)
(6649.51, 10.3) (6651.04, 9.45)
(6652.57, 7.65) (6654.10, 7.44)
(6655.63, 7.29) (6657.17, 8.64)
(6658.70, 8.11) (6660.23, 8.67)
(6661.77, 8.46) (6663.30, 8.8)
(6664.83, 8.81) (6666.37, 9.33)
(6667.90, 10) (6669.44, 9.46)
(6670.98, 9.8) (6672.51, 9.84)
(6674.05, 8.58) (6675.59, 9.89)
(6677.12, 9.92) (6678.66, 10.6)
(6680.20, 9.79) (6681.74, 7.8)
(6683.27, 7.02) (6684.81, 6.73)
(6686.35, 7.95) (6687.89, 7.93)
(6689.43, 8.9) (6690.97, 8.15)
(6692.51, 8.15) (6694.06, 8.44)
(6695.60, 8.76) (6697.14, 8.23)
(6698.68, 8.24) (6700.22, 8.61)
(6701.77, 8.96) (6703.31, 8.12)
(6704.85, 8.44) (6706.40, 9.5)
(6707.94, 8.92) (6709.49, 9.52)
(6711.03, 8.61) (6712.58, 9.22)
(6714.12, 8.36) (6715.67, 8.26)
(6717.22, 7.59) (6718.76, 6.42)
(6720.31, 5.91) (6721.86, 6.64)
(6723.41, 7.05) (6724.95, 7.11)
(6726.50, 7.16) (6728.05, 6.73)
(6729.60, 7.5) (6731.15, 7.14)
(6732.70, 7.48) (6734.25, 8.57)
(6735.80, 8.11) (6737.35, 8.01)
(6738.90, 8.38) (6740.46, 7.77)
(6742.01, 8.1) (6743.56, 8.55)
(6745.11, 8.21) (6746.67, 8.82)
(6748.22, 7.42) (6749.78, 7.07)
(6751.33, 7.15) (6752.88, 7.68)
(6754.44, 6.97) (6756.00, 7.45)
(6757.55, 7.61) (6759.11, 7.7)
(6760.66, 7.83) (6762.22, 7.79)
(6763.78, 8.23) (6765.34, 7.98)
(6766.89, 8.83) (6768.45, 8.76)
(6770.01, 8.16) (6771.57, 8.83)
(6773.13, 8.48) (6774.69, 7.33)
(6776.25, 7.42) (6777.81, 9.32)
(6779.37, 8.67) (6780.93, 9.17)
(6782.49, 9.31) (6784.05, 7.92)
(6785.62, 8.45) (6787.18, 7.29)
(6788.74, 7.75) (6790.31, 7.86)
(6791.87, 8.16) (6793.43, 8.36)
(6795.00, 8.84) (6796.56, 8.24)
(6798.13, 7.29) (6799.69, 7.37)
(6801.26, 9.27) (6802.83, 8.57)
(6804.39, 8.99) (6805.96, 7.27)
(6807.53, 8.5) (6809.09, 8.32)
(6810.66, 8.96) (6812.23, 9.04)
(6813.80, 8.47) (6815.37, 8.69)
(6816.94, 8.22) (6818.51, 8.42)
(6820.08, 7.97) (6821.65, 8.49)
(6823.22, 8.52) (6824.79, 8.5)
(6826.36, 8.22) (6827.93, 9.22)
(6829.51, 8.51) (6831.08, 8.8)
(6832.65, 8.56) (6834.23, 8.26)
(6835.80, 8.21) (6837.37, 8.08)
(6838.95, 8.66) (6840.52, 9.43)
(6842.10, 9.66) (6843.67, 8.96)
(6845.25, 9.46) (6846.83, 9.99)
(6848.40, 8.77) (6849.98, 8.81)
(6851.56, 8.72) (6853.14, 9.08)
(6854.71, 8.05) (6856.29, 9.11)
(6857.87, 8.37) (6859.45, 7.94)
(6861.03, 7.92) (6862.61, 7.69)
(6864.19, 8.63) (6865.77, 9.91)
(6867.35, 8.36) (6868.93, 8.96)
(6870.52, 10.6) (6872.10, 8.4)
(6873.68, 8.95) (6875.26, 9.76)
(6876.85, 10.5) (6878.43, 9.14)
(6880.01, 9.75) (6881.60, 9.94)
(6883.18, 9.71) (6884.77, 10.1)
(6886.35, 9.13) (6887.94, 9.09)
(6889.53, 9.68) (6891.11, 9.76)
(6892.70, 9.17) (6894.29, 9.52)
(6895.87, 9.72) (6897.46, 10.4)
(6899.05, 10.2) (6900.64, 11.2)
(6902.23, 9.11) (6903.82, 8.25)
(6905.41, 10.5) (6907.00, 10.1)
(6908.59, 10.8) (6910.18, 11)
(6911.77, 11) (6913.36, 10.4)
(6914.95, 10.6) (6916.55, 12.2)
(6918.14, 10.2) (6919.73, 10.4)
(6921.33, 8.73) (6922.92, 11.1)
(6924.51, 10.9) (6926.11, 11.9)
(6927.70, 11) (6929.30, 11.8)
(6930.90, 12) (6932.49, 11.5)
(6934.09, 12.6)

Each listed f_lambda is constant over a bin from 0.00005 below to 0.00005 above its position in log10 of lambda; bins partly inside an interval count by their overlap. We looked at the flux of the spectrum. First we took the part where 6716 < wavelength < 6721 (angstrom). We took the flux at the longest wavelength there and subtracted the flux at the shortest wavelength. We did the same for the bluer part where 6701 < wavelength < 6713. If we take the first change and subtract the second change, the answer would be -1.9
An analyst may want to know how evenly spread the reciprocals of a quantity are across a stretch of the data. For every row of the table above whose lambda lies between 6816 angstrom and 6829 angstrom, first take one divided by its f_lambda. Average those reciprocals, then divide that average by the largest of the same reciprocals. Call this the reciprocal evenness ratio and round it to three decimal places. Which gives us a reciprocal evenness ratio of 0.945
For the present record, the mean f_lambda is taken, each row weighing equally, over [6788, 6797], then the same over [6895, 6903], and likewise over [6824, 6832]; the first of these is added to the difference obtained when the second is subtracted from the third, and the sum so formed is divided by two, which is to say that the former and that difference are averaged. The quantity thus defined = 3.4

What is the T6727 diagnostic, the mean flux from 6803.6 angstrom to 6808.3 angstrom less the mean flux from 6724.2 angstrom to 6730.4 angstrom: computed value 1.1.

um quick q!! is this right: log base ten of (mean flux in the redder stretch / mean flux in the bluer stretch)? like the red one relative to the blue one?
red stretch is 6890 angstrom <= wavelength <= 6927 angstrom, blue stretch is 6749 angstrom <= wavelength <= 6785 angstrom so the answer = 0.106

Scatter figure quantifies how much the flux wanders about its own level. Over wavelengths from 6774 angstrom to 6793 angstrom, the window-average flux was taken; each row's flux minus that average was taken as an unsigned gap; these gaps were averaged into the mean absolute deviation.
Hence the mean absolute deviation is 0.64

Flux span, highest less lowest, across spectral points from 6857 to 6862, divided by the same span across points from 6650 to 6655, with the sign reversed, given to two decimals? -0.22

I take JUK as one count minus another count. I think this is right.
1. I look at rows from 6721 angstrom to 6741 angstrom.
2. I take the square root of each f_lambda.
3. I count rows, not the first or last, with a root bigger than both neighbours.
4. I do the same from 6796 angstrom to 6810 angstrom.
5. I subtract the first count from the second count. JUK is -1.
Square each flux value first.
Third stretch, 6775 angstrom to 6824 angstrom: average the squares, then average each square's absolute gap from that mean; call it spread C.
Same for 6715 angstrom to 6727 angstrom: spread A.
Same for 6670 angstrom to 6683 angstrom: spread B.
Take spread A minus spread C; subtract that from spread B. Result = 13.0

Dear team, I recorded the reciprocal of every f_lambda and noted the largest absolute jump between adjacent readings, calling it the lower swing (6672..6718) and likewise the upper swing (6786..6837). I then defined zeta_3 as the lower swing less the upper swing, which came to -0.0018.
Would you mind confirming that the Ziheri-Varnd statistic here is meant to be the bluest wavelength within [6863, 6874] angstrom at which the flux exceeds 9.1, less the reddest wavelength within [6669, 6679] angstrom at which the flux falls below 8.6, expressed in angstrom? 191.7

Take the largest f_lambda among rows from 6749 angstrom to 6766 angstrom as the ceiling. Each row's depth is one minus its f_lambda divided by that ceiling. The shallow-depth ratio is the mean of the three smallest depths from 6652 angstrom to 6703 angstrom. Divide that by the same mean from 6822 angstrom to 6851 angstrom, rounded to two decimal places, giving 1.32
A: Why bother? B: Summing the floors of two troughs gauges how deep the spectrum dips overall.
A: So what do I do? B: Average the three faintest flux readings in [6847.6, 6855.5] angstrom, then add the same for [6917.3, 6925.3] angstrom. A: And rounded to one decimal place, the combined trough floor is 18.3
